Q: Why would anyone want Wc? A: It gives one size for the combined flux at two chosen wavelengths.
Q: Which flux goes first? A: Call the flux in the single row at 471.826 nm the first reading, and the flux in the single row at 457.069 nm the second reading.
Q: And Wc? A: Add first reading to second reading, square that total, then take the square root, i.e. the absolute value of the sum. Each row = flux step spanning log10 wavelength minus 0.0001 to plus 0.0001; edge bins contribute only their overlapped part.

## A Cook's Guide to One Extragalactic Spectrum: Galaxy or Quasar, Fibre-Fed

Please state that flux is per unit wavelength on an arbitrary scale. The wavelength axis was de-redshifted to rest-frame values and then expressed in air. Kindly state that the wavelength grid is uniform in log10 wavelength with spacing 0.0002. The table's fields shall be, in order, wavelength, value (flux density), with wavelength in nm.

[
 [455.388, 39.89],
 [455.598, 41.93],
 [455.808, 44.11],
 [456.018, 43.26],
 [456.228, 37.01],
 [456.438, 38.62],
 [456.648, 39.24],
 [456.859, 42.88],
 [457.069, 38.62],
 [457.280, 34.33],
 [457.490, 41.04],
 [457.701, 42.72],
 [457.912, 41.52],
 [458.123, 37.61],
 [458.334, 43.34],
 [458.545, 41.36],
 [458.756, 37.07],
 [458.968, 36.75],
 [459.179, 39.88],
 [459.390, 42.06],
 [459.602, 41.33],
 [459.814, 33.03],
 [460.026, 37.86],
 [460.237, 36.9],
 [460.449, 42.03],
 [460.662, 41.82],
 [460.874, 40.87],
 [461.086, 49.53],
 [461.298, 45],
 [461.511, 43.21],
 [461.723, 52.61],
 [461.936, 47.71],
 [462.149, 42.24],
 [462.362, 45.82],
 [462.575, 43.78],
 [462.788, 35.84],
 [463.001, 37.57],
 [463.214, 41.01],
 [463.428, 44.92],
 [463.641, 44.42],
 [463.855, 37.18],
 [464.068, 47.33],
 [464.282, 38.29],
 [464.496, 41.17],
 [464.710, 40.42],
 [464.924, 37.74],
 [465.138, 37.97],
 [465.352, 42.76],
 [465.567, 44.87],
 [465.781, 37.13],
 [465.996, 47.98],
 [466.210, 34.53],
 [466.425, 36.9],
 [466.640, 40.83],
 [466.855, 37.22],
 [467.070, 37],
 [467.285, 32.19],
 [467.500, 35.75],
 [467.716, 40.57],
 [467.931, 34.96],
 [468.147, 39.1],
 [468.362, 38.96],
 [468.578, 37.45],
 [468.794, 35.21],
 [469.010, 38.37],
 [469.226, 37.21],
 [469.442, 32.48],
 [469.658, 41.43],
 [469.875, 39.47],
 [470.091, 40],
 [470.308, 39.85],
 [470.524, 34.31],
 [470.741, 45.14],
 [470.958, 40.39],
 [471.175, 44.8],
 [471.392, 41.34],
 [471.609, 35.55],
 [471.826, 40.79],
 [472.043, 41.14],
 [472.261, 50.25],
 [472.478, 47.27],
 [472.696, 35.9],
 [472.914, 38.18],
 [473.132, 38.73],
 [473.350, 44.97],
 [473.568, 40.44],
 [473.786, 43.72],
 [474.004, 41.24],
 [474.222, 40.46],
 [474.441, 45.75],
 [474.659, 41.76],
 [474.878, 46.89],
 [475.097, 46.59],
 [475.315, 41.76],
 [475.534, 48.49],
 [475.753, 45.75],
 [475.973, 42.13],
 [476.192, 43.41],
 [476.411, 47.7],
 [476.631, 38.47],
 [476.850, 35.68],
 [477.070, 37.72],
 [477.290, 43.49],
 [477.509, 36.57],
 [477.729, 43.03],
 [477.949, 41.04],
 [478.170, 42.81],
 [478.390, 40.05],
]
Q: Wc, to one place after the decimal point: 79.4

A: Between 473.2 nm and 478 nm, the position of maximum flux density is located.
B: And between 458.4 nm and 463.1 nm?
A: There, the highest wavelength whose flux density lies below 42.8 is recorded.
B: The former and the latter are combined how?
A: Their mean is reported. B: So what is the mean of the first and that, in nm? 469.27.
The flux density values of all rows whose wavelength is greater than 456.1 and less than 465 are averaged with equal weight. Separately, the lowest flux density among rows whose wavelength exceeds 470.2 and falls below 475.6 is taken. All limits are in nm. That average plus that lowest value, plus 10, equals 85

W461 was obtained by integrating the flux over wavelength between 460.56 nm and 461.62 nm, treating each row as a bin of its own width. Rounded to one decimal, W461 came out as 46.8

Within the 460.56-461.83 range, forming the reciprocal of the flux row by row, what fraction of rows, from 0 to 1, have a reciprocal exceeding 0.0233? 0.33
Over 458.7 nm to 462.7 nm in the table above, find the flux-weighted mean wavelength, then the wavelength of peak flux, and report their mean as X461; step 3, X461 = 461.24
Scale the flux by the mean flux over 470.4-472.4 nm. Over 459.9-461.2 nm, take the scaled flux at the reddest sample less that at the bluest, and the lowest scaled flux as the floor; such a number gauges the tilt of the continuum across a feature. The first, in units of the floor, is 0.32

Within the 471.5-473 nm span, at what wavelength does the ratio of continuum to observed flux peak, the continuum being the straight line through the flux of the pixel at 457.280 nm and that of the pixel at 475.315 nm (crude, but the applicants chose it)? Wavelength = 472.696 nm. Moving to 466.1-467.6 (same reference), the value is 467.285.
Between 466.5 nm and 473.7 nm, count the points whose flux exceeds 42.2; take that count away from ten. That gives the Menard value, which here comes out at 5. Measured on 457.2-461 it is 8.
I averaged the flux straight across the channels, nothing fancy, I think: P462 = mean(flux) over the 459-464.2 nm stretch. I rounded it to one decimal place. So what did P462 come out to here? 42.2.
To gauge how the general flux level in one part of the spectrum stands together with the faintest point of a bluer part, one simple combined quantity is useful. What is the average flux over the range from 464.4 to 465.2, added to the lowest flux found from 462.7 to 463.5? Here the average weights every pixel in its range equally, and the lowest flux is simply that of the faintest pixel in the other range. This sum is 75.2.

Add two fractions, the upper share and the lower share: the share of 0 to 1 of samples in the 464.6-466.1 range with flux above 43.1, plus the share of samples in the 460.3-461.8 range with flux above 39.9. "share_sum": 1.3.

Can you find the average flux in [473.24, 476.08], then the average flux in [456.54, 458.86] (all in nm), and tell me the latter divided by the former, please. 0.91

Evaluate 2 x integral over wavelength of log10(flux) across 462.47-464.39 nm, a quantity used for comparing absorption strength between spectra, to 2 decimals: 6.19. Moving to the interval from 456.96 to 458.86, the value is 6.07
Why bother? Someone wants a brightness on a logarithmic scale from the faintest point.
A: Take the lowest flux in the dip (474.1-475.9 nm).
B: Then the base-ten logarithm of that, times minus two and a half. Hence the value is -4.02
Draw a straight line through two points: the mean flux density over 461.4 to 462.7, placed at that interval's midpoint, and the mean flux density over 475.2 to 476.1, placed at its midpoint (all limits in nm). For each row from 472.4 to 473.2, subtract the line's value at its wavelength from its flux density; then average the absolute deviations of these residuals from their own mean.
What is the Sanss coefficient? 3.6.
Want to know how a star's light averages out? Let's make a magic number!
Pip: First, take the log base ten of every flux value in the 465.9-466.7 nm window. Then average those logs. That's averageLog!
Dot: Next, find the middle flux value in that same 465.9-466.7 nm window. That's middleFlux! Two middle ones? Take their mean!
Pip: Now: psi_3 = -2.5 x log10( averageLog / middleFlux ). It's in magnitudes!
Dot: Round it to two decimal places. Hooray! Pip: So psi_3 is 3.46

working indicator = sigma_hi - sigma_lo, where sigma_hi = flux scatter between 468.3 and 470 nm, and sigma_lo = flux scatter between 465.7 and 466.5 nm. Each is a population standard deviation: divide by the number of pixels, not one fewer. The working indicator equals -2.6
